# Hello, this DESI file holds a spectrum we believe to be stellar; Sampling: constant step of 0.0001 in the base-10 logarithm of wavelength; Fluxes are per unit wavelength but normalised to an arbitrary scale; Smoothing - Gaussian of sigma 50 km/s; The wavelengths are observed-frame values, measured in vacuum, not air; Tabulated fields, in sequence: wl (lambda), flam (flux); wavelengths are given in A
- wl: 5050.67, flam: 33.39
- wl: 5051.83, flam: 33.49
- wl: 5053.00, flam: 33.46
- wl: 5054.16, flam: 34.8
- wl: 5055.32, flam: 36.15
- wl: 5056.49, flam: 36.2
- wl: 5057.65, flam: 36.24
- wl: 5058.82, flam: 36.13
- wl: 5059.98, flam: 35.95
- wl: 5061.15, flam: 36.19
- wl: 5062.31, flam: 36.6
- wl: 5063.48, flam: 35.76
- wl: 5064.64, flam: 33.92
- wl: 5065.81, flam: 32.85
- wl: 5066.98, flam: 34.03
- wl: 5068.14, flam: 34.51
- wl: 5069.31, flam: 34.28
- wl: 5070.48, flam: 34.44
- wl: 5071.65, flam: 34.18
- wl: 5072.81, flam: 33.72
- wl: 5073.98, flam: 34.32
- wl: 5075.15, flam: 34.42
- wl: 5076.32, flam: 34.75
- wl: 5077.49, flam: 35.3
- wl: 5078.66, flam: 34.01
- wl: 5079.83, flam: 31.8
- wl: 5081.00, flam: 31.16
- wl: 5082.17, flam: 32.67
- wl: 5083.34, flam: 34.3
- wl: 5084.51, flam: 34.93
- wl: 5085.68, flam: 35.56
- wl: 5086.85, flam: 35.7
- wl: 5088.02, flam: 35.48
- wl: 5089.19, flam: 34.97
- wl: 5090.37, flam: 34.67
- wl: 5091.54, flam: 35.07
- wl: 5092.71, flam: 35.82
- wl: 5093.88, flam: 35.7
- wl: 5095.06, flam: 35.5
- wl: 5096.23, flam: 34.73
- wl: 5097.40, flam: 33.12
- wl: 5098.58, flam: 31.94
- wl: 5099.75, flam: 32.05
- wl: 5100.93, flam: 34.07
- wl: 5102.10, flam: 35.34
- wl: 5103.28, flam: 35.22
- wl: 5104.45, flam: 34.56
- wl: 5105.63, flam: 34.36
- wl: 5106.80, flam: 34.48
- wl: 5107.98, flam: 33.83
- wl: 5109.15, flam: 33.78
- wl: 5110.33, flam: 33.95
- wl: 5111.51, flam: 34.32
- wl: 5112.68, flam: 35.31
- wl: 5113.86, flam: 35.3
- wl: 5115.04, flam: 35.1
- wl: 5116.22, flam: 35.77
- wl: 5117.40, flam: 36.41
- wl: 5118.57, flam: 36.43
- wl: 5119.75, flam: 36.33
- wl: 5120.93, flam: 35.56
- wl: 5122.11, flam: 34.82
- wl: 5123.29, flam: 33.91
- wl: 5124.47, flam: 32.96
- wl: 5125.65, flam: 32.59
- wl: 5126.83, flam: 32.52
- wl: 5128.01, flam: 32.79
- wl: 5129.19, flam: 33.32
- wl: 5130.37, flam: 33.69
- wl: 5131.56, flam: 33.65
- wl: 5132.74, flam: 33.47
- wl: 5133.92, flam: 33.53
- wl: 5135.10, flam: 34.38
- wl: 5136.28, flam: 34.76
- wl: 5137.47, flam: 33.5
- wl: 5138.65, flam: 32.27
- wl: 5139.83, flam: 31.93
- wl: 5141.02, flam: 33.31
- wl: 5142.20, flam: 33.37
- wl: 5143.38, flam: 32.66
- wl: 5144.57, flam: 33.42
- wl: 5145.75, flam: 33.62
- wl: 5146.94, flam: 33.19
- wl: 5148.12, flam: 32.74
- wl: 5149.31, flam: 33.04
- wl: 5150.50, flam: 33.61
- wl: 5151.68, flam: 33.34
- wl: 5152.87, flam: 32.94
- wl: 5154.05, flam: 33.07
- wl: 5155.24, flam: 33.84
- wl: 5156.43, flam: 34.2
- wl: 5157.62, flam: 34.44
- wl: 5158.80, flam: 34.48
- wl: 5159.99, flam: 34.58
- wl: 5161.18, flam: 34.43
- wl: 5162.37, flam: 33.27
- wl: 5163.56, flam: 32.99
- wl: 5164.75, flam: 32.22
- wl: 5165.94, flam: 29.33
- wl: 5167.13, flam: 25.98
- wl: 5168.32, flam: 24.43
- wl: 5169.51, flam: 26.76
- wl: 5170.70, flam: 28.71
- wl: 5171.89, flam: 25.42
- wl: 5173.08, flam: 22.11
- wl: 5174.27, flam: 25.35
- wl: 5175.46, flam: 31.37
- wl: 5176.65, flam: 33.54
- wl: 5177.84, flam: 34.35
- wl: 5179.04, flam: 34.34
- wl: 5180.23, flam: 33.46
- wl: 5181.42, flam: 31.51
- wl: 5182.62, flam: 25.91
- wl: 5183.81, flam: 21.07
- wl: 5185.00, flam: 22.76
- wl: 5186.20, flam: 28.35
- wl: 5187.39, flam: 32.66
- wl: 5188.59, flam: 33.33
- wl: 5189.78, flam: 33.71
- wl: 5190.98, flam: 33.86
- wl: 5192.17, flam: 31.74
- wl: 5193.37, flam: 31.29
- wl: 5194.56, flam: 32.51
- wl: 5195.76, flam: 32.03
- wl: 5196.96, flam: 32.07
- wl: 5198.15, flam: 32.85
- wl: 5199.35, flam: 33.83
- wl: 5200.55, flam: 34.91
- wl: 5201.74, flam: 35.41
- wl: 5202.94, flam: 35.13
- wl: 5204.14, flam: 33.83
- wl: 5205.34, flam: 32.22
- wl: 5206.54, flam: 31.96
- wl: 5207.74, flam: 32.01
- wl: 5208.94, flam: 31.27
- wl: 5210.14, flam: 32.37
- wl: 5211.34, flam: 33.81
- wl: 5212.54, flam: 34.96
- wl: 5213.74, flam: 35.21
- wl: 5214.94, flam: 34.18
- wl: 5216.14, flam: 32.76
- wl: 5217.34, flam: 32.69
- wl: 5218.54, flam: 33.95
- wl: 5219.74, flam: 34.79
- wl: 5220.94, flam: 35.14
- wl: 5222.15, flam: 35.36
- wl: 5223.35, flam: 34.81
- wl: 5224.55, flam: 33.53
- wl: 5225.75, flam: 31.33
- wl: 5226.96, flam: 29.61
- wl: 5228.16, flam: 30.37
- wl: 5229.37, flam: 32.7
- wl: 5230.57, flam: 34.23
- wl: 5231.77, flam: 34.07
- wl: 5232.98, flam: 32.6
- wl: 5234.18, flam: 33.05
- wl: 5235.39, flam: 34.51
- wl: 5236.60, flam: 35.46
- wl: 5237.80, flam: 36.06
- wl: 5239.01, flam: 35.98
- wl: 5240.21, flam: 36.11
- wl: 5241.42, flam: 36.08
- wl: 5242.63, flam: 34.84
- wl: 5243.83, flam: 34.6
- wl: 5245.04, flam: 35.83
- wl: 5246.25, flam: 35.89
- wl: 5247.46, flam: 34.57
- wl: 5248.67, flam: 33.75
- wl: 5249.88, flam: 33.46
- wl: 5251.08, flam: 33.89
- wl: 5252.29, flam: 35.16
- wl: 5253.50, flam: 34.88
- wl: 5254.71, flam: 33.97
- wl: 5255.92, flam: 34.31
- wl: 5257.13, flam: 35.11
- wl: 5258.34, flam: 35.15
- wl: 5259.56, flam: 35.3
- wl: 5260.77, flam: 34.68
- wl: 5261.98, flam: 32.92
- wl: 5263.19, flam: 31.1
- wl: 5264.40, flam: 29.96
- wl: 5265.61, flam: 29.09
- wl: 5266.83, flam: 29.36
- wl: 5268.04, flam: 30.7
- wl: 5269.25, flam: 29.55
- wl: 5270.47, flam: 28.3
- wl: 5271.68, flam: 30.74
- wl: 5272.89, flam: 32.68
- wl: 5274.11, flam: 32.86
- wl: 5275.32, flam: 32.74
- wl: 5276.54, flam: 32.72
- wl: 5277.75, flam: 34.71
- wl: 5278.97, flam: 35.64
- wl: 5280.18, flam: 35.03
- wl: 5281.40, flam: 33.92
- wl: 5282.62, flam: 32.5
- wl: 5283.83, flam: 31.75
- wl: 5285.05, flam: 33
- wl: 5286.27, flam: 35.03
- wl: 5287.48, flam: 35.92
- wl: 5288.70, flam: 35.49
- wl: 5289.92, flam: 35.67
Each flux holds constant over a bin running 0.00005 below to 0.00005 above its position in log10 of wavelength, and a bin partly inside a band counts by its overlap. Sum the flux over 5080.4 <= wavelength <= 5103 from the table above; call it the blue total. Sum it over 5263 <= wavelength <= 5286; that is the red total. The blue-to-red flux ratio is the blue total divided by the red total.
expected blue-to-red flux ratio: 1.08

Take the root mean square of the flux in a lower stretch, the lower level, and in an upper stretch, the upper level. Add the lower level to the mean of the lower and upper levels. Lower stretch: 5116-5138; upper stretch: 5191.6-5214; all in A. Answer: 68.0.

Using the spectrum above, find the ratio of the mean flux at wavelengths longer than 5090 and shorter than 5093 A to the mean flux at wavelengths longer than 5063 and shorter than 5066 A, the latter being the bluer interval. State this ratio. 1.03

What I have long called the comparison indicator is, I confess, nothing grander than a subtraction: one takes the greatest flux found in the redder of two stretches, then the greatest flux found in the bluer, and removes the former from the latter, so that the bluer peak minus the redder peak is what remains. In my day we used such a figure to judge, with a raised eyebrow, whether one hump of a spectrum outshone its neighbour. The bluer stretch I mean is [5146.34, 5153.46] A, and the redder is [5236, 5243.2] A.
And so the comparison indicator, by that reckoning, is -2.5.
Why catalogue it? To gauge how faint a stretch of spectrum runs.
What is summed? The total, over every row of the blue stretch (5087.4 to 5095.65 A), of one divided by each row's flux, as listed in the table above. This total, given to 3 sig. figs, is 0.198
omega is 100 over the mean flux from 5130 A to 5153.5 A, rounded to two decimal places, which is 3.00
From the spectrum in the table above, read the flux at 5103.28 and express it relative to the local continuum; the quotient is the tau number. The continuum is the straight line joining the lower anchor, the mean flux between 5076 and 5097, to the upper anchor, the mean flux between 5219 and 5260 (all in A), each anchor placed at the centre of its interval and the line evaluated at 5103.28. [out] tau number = 1.02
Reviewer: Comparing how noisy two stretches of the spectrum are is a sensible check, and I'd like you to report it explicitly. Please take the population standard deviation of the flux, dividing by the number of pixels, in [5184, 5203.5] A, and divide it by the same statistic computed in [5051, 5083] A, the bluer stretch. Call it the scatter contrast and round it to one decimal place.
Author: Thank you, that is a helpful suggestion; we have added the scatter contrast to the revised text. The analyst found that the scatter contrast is 2.2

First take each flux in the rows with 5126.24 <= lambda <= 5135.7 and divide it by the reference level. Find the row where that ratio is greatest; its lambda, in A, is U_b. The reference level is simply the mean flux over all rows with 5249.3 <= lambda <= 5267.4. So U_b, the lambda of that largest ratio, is 5135.10 A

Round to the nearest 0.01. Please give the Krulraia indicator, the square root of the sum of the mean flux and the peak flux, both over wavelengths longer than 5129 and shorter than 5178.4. 8.17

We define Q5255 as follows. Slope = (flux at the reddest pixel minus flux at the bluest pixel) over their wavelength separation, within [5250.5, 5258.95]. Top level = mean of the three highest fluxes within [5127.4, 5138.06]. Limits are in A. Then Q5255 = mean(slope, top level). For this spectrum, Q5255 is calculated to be 17.2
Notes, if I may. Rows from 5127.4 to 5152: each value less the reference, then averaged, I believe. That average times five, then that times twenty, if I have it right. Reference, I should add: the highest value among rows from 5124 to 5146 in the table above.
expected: -145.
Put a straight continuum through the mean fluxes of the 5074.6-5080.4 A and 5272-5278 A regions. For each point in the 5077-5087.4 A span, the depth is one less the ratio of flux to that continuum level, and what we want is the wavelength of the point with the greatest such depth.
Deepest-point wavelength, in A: 5081.00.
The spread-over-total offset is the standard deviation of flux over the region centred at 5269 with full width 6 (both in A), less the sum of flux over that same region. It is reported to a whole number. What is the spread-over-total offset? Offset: -148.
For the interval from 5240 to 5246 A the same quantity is -177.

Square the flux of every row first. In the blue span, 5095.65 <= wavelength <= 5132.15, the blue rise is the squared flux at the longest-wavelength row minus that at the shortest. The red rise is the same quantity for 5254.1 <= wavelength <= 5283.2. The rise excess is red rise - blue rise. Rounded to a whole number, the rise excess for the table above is -24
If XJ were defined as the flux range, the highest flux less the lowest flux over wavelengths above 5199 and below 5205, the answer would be 1.6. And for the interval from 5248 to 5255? 1.7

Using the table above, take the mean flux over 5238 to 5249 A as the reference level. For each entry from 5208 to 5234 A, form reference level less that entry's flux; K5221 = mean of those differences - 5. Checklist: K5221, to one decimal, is -3.0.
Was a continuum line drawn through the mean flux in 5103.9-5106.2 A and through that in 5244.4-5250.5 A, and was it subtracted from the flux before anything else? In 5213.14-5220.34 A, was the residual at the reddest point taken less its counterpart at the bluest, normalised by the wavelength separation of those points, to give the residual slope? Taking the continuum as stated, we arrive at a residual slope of -0.1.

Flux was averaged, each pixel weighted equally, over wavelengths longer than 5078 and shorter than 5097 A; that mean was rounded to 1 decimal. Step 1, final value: 34.5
